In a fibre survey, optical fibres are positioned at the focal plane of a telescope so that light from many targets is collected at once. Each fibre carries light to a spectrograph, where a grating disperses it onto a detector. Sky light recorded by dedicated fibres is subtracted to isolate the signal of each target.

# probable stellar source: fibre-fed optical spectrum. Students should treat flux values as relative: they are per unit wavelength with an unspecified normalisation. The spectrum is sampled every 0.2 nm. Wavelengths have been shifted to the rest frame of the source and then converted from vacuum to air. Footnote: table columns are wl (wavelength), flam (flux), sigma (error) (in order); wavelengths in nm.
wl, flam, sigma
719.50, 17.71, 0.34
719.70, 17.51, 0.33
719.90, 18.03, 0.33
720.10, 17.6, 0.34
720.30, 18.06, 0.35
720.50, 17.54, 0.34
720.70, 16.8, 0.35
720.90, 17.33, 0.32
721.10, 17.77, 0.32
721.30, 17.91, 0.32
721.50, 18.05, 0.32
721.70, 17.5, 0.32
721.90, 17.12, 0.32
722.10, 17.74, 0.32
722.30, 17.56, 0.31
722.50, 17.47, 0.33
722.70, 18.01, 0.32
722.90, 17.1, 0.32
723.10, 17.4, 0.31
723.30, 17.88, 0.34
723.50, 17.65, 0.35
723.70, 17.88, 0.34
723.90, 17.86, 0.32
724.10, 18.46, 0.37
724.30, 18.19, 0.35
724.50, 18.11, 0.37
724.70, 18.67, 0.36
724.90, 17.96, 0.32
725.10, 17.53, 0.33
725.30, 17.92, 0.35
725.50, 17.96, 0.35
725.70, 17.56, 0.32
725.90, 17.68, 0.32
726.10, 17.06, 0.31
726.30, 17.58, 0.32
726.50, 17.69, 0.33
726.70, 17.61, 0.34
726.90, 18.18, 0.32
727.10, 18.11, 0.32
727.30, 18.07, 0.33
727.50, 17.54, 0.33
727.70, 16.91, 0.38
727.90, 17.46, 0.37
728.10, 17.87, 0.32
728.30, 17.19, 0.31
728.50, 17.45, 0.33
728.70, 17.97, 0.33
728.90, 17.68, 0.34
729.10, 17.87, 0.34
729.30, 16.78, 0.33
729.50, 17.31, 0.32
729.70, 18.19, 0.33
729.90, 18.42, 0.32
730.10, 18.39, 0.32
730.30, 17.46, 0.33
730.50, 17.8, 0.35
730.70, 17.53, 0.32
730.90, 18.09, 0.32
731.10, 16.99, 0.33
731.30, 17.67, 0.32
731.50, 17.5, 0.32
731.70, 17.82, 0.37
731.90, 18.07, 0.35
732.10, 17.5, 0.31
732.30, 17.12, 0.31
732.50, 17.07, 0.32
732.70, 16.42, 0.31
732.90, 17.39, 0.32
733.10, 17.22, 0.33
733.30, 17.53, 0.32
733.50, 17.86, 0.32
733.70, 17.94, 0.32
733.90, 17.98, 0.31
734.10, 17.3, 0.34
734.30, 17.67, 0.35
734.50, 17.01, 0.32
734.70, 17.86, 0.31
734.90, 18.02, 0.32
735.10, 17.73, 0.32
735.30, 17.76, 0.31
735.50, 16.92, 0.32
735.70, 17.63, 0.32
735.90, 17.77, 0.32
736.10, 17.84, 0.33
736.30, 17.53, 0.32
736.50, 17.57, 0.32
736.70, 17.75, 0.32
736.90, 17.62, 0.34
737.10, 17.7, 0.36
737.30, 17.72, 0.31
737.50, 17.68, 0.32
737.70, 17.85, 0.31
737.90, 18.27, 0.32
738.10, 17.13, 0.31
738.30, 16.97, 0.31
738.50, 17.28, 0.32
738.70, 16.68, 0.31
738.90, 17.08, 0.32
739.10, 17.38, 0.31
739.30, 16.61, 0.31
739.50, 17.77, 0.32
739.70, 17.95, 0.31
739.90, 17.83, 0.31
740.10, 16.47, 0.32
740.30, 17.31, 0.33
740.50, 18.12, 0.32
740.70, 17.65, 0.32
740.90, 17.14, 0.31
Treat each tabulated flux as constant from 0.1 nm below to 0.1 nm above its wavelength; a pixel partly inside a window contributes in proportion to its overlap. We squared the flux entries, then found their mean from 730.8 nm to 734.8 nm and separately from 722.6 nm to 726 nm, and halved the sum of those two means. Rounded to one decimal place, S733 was 313.0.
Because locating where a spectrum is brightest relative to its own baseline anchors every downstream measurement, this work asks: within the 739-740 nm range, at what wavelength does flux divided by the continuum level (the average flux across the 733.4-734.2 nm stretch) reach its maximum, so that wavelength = 739.70 nm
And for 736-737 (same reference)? 736.10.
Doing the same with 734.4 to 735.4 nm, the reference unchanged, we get 734.90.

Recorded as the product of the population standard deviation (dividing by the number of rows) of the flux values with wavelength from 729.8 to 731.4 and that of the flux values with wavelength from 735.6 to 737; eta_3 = 0.05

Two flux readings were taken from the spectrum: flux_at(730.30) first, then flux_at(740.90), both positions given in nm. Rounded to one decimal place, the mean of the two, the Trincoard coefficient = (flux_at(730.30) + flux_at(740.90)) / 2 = 17.3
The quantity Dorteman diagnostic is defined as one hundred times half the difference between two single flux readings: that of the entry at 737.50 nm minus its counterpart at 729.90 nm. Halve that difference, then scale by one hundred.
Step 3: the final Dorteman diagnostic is -37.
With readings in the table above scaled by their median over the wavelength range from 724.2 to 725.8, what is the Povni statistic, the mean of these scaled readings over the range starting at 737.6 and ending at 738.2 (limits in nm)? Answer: 0.99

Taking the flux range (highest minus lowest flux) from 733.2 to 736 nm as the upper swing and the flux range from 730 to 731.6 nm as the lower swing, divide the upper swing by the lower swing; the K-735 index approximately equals 0.8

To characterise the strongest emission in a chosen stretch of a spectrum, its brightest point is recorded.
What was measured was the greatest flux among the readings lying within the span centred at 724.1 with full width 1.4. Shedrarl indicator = 18.67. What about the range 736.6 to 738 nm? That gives 18.27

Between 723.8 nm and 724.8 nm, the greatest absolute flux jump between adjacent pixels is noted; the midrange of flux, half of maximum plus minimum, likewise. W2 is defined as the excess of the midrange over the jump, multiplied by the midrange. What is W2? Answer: 323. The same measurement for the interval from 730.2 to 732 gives 288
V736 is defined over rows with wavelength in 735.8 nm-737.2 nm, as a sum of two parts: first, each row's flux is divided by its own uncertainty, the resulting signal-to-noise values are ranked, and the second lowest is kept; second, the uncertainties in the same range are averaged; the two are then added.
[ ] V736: 52.2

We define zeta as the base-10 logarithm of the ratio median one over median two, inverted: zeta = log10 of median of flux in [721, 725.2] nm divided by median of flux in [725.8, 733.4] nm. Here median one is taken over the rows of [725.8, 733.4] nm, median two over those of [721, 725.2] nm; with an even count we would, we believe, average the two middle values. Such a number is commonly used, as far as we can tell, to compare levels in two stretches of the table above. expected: 0.007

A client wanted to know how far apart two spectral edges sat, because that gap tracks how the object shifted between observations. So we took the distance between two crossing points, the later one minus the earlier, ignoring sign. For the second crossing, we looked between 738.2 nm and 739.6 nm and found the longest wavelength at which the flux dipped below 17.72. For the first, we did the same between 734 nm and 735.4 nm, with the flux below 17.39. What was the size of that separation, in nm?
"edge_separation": 4.80 nm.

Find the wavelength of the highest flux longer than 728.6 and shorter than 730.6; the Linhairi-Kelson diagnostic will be 729.90 nm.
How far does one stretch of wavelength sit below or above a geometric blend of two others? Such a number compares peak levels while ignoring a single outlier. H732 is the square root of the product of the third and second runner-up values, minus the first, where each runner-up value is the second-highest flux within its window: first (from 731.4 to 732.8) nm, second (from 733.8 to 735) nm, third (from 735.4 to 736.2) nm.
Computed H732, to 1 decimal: 0.1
